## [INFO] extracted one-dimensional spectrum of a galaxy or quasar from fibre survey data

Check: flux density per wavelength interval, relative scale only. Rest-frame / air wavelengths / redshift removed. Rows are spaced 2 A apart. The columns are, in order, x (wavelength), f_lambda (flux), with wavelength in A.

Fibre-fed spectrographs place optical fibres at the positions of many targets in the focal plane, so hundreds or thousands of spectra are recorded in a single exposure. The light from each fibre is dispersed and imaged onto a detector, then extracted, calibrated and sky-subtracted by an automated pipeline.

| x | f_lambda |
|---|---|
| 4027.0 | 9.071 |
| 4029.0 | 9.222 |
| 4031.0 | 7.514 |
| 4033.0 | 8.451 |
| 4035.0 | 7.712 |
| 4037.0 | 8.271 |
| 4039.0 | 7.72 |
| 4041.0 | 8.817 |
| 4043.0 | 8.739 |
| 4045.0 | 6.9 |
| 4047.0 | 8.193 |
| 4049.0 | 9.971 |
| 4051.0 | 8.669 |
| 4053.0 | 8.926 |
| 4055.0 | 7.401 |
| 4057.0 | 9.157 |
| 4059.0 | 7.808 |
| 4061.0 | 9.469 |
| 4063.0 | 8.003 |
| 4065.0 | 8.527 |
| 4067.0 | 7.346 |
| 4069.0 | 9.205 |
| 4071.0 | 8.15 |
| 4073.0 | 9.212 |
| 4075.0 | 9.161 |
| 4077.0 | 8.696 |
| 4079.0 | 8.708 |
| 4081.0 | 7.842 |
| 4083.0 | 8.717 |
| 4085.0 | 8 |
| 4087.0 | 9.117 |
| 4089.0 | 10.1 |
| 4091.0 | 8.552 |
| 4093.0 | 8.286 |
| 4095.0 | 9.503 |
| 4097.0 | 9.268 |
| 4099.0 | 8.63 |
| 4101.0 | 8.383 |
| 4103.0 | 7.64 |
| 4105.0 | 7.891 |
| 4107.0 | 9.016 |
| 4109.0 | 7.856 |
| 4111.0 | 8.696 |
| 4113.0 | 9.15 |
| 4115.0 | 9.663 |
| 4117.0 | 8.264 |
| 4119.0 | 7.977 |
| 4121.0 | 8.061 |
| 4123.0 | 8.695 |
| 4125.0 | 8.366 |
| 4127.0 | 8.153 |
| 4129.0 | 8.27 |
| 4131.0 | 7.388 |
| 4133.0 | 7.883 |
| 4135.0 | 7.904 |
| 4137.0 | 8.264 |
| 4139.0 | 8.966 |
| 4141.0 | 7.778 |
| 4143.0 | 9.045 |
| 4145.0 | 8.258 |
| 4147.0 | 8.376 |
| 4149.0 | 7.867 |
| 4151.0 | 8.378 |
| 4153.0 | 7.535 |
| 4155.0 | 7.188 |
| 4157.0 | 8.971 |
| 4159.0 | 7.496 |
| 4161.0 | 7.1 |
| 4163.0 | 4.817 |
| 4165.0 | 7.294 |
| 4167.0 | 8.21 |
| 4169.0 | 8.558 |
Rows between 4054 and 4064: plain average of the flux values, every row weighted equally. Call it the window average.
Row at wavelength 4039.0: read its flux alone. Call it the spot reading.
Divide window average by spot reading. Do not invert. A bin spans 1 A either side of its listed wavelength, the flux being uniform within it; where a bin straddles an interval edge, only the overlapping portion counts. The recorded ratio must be 1.08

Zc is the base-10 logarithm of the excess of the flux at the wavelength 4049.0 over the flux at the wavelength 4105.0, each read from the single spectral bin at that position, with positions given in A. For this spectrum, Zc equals 0.3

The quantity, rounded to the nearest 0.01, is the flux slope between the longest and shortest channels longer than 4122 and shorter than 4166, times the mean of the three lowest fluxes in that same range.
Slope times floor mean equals -0.21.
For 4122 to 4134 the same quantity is -0.63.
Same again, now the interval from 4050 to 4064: -0.43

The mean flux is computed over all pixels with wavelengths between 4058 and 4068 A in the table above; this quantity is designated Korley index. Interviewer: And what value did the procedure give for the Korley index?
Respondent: 8.23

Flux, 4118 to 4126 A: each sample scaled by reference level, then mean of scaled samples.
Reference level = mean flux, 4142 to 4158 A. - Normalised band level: 1.01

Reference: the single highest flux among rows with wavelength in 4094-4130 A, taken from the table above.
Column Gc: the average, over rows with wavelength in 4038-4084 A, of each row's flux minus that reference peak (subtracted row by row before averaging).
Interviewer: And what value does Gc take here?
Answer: -1.2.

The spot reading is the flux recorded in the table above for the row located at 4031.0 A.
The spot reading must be 7.514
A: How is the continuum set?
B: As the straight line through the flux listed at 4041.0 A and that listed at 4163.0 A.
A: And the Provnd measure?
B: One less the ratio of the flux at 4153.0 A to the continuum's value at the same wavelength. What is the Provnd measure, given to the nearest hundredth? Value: -0.46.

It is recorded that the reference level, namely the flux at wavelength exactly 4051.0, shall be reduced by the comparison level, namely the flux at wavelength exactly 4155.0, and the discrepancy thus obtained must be 1.5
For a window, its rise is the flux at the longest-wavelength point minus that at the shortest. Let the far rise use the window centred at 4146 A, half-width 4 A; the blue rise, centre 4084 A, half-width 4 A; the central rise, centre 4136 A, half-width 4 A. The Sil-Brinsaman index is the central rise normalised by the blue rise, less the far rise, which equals 2.0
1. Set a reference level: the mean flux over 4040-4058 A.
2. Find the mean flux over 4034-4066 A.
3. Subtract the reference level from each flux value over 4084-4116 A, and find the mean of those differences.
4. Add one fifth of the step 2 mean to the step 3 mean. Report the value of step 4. 1.9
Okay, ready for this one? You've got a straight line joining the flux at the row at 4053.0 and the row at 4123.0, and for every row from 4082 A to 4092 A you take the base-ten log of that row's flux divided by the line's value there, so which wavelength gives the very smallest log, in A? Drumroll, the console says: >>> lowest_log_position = 4085.0 A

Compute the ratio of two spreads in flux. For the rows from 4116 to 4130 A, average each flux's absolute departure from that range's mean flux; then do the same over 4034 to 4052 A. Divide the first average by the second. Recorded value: 0.26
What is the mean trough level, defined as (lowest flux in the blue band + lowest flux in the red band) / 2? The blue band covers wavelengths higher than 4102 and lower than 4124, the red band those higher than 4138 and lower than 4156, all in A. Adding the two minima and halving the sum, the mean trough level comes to 7.41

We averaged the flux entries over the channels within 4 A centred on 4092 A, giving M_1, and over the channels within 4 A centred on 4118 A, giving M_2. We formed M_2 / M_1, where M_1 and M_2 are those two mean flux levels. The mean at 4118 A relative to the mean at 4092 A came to 0.96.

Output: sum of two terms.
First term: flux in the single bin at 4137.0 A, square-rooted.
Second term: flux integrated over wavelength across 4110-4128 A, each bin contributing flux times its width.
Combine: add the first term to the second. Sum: 157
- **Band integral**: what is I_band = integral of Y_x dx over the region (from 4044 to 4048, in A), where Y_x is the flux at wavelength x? 30.2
